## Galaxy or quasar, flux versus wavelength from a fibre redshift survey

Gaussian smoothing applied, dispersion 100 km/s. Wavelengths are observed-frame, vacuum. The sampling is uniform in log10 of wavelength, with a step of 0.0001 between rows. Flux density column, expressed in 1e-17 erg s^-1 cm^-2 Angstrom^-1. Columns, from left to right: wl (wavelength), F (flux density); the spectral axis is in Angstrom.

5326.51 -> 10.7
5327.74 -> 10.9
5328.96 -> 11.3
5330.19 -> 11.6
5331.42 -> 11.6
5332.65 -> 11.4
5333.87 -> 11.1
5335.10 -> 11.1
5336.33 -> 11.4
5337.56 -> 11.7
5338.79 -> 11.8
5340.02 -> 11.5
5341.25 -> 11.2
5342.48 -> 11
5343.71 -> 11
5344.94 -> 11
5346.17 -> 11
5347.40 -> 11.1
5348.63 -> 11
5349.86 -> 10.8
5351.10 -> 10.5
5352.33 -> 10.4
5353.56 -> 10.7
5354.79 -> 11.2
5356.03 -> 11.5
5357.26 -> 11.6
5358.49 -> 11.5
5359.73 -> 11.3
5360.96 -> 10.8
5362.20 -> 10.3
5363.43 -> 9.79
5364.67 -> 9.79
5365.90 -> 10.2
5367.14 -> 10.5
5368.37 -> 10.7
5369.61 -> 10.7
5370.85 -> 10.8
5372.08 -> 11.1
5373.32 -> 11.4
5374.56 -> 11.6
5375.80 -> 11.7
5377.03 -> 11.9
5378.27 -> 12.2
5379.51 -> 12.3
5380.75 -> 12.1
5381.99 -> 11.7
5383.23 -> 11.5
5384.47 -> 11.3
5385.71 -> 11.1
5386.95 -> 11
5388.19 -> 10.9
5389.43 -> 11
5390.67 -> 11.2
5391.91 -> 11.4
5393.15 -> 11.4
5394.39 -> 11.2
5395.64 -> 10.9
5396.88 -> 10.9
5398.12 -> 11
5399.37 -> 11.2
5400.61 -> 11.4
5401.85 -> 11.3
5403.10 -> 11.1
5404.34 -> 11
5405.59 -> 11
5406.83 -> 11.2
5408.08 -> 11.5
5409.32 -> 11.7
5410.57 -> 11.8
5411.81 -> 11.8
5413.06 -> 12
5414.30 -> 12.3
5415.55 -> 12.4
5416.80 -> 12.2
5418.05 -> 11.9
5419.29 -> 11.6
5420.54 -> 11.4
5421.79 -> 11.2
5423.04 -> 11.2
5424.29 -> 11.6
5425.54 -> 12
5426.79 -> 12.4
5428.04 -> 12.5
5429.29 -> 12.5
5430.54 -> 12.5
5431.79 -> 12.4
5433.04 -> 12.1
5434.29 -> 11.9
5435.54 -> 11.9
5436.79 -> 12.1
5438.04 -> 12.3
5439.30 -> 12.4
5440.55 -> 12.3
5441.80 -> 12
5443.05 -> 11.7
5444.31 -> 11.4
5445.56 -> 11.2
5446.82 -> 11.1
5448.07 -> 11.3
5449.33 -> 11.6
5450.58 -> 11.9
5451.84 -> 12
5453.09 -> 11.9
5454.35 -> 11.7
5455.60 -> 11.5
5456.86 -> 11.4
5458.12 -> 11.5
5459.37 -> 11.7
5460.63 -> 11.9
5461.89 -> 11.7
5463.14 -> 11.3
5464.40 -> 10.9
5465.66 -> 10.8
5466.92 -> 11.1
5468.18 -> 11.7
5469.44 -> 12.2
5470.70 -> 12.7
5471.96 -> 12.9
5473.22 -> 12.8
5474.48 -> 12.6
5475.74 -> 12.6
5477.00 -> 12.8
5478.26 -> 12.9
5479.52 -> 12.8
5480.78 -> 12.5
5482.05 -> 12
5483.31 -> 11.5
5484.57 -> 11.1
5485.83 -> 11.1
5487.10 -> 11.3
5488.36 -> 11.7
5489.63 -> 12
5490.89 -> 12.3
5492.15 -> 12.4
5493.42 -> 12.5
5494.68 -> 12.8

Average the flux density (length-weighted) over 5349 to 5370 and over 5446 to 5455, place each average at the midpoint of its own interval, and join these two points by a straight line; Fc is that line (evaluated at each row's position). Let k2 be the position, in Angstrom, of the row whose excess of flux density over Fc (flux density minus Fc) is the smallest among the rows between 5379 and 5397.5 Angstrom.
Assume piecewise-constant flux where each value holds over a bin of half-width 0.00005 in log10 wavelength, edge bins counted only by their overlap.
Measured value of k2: 5396.88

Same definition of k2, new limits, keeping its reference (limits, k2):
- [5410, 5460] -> 5446.82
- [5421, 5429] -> 5423.04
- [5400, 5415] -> 5405.59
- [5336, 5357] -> 5352.33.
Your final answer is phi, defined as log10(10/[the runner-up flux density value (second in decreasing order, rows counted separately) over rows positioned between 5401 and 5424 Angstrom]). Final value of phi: -0.090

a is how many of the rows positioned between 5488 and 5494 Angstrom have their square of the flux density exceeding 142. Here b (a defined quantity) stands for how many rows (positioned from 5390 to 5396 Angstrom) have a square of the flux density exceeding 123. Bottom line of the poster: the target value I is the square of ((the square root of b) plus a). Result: 36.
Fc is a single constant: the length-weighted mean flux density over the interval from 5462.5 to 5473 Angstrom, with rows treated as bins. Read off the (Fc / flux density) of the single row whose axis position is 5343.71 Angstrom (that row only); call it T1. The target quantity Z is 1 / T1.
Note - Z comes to 0.94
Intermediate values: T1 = 1.07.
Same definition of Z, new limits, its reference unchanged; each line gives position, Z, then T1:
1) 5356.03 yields 0.98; 1.02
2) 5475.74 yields 1.07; 0.93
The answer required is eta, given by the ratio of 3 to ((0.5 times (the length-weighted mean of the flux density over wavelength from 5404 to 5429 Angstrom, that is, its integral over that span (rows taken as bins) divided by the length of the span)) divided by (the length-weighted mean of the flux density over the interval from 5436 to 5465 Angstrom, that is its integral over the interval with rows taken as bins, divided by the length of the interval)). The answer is 5.97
